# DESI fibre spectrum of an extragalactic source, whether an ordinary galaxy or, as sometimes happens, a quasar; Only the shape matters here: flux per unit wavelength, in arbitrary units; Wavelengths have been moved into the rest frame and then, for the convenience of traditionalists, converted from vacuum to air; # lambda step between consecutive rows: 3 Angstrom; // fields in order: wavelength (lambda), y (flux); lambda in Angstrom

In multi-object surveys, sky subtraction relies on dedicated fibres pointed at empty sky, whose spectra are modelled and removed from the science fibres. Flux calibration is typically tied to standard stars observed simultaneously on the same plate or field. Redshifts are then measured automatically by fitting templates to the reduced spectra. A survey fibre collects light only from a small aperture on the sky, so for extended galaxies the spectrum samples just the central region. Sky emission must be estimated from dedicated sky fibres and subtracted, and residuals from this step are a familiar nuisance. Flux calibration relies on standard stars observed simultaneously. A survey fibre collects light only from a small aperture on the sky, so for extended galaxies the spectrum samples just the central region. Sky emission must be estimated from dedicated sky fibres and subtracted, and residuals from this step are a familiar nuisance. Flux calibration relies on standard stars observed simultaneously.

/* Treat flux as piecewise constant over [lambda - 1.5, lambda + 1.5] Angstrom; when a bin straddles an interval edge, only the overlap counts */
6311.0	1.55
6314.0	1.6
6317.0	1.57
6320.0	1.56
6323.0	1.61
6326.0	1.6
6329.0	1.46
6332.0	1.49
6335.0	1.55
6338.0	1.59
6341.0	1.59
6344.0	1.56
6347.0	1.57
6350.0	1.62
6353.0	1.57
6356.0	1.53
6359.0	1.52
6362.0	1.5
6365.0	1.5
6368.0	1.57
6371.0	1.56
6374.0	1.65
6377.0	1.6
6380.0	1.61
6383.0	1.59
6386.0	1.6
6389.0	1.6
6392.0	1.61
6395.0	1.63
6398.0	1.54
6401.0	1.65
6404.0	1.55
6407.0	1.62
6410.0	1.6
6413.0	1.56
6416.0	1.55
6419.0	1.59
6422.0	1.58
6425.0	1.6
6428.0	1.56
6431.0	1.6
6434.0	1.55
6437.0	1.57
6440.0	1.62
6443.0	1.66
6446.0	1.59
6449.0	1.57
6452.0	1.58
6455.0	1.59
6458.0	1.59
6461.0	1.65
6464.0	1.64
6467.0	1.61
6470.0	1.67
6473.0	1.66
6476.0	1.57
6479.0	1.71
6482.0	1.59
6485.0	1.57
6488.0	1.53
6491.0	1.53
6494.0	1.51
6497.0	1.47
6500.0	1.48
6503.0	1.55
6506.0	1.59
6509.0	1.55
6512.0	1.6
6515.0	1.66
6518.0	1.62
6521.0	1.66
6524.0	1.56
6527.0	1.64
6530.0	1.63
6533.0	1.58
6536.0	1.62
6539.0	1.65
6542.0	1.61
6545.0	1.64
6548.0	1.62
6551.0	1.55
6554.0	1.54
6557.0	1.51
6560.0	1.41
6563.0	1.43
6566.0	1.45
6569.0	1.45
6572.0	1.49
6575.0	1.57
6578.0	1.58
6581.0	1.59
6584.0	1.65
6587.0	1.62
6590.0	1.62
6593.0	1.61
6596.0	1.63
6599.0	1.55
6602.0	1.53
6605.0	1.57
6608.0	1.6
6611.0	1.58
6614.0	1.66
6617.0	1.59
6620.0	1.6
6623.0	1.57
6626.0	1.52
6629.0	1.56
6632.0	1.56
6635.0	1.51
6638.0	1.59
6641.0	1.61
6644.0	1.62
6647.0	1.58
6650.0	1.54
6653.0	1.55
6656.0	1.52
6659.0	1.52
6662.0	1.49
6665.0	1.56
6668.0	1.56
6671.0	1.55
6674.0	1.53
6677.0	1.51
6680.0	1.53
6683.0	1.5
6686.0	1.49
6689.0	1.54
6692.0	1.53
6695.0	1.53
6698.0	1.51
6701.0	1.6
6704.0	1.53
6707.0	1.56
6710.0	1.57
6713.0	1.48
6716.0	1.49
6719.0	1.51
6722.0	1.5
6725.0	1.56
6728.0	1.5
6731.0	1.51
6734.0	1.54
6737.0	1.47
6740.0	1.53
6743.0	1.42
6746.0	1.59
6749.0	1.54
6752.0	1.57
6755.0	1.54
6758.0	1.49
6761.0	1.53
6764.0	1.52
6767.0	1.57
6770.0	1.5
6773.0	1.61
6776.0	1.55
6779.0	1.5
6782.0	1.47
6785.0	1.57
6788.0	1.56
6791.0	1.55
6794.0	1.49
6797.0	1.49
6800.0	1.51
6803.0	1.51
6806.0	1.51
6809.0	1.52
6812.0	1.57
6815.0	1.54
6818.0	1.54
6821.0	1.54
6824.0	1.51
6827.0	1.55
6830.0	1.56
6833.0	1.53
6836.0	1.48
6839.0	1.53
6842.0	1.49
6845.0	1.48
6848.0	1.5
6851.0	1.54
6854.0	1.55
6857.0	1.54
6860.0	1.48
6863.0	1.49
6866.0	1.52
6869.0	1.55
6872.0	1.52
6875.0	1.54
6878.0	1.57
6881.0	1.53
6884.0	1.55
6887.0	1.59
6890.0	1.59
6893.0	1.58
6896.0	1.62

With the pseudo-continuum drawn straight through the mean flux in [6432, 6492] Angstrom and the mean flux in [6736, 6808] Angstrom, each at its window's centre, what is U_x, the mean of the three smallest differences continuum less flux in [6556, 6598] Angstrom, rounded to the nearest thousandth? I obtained -0.063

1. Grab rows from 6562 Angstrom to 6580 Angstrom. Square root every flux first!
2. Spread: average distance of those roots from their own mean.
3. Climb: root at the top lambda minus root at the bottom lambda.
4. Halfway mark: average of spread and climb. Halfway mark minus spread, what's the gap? 0.020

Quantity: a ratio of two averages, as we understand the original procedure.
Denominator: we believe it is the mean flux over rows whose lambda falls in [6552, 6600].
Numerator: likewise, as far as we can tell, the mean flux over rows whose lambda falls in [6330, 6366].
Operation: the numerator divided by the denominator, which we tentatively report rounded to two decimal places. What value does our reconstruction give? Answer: 1.00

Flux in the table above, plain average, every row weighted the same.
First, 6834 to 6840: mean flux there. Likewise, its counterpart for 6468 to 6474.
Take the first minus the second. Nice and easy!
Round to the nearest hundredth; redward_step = -0.16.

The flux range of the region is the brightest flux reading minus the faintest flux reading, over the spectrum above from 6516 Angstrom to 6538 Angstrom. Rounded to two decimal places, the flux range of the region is 0.10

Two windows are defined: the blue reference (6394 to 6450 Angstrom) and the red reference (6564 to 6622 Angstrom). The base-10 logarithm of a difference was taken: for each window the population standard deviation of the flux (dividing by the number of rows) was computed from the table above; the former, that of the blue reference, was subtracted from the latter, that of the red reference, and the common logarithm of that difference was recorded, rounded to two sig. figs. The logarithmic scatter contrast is -1.6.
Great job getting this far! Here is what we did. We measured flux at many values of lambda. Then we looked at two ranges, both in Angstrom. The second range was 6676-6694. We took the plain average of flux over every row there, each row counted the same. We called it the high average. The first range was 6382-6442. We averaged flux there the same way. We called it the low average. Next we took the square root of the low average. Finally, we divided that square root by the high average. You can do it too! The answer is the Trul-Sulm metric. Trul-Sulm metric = 0.831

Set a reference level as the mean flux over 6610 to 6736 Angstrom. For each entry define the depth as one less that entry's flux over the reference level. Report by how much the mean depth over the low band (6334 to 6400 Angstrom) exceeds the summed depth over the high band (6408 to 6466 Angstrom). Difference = 0.6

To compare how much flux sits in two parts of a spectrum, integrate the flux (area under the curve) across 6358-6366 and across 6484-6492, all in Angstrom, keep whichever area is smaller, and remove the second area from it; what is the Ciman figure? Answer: 0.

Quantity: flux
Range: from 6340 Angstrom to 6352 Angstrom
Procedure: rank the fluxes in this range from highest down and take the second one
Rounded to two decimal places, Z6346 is 1.59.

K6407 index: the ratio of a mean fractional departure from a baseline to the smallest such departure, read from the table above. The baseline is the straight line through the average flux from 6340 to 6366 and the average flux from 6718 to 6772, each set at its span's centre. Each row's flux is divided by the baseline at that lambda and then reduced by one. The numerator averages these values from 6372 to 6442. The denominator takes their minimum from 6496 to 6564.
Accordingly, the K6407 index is -0.4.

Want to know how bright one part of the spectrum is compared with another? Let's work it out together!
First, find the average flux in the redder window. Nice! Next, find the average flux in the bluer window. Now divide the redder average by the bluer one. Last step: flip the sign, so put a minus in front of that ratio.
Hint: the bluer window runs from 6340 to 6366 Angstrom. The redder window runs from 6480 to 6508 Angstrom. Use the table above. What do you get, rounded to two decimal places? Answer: -0.99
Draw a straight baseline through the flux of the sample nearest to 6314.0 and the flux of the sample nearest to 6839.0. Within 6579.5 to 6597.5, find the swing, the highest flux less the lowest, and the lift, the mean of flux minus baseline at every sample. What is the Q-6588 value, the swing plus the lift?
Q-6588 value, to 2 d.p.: 0.12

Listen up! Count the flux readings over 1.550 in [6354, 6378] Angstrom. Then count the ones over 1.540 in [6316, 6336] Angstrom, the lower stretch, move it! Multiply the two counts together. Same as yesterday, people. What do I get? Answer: 20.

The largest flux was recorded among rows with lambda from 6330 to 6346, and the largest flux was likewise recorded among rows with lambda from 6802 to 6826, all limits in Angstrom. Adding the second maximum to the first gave 3.16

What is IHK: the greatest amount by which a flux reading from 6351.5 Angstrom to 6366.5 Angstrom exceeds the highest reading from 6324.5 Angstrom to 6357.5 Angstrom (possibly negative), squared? 0.0025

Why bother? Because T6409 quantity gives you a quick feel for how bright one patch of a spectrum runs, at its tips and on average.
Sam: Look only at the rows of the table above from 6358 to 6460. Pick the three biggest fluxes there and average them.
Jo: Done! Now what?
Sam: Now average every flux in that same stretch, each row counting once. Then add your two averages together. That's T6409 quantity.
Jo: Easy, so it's 3.24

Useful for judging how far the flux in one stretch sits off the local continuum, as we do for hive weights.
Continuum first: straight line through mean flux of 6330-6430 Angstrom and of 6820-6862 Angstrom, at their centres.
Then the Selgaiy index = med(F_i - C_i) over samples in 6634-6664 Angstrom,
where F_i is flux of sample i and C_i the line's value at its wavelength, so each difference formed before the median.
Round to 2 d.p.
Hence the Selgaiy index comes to 0.00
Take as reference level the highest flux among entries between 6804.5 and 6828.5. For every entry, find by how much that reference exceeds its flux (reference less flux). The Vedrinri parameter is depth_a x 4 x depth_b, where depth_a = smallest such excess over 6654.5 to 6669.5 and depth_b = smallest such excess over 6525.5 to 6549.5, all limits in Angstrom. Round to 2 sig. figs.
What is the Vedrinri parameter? -0.0032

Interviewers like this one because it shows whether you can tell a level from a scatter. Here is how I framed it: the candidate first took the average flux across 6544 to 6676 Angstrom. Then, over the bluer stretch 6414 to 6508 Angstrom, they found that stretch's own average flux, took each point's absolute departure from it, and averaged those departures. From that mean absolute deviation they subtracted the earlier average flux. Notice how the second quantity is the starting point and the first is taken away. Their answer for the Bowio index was -1.52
